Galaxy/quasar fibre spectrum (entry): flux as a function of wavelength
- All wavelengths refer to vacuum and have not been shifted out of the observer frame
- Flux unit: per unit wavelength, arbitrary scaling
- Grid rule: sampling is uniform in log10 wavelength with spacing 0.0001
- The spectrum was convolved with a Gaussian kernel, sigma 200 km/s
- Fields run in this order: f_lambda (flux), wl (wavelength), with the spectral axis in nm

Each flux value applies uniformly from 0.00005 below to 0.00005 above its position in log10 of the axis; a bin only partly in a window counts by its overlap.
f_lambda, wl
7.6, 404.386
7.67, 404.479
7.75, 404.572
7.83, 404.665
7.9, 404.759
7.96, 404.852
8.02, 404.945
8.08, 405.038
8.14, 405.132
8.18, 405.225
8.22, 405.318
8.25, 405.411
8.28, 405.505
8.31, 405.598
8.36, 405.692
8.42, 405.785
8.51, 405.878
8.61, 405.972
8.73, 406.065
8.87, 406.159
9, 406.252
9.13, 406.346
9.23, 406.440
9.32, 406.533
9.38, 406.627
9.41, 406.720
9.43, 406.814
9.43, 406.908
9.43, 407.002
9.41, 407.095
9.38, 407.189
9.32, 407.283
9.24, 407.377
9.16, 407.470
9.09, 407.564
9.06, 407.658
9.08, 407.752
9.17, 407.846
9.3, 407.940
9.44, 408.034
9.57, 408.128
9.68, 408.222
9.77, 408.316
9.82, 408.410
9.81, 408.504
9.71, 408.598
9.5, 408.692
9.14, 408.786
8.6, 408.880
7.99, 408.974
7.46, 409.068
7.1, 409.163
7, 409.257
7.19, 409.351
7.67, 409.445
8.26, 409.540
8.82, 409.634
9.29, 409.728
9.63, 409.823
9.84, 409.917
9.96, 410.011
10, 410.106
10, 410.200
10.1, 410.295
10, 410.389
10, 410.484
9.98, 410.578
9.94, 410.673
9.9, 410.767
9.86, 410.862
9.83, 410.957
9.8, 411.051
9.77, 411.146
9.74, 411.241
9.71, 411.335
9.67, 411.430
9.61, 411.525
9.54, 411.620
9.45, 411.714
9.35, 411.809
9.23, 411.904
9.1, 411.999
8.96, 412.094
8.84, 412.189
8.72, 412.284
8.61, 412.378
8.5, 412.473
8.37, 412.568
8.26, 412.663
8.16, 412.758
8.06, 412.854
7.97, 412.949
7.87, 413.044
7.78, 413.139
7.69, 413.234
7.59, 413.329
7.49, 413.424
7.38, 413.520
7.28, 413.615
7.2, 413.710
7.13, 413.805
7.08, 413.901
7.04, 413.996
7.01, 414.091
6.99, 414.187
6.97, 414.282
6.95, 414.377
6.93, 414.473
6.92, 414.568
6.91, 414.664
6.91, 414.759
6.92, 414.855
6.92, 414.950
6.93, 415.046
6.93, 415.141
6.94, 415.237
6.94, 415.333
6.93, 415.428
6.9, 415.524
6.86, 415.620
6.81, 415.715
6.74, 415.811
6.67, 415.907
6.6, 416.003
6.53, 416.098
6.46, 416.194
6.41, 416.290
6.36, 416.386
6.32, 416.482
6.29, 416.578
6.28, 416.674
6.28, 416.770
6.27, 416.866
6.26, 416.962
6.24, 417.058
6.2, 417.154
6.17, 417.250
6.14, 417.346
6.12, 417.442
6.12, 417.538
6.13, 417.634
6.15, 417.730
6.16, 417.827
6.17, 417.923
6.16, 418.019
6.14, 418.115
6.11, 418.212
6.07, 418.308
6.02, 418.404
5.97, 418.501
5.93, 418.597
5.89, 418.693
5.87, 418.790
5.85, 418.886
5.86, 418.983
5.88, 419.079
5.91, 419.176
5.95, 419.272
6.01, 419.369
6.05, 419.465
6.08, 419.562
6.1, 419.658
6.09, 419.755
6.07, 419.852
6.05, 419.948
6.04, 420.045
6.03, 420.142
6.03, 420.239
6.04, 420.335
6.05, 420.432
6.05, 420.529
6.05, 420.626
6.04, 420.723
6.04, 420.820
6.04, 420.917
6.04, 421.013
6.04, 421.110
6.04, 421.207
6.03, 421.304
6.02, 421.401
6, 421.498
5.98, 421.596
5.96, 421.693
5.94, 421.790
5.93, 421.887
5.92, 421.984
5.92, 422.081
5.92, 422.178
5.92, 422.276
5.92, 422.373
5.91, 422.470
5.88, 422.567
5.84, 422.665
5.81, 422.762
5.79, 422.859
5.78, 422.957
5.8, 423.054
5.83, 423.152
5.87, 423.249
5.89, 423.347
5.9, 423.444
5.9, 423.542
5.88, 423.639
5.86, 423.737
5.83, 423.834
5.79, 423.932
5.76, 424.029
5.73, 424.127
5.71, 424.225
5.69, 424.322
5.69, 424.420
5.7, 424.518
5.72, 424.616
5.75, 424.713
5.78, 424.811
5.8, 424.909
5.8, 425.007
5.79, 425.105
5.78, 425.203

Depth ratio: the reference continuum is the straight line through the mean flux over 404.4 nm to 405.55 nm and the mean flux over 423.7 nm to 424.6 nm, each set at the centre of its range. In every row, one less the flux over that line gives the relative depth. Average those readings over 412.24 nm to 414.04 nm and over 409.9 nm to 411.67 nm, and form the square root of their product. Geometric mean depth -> 0.19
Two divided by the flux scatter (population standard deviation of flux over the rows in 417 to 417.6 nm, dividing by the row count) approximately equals 46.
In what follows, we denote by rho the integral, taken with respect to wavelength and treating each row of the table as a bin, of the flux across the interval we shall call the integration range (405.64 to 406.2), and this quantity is 4.8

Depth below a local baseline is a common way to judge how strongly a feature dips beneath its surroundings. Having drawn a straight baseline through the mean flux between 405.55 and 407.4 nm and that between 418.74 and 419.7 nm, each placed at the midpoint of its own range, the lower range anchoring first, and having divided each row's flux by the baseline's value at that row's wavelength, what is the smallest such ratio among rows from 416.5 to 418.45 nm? 0.95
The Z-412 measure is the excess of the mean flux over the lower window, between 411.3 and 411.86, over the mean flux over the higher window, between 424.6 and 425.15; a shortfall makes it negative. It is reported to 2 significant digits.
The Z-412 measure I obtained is 3.8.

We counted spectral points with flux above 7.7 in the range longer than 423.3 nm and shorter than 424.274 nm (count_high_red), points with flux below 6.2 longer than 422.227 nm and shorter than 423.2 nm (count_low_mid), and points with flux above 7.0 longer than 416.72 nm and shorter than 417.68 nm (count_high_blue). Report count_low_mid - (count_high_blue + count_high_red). 10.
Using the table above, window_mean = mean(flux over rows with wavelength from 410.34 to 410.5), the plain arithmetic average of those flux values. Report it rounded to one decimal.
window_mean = 10.0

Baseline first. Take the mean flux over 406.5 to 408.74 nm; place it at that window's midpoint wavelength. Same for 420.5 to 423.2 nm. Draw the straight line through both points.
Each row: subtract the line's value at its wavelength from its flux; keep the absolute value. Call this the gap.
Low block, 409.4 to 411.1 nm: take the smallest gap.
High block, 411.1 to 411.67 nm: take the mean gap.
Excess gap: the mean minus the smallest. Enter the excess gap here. 1.08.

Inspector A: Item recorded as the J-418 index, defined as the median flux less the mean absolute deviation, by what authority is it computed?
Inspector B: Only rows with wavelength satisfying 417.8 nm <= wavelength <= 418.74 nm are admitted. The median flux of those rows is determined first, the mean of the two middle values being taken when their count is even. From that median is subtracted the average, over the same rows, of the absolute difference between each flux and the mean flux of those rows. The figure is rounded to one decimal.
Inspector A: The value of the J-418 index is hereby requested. 6.0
